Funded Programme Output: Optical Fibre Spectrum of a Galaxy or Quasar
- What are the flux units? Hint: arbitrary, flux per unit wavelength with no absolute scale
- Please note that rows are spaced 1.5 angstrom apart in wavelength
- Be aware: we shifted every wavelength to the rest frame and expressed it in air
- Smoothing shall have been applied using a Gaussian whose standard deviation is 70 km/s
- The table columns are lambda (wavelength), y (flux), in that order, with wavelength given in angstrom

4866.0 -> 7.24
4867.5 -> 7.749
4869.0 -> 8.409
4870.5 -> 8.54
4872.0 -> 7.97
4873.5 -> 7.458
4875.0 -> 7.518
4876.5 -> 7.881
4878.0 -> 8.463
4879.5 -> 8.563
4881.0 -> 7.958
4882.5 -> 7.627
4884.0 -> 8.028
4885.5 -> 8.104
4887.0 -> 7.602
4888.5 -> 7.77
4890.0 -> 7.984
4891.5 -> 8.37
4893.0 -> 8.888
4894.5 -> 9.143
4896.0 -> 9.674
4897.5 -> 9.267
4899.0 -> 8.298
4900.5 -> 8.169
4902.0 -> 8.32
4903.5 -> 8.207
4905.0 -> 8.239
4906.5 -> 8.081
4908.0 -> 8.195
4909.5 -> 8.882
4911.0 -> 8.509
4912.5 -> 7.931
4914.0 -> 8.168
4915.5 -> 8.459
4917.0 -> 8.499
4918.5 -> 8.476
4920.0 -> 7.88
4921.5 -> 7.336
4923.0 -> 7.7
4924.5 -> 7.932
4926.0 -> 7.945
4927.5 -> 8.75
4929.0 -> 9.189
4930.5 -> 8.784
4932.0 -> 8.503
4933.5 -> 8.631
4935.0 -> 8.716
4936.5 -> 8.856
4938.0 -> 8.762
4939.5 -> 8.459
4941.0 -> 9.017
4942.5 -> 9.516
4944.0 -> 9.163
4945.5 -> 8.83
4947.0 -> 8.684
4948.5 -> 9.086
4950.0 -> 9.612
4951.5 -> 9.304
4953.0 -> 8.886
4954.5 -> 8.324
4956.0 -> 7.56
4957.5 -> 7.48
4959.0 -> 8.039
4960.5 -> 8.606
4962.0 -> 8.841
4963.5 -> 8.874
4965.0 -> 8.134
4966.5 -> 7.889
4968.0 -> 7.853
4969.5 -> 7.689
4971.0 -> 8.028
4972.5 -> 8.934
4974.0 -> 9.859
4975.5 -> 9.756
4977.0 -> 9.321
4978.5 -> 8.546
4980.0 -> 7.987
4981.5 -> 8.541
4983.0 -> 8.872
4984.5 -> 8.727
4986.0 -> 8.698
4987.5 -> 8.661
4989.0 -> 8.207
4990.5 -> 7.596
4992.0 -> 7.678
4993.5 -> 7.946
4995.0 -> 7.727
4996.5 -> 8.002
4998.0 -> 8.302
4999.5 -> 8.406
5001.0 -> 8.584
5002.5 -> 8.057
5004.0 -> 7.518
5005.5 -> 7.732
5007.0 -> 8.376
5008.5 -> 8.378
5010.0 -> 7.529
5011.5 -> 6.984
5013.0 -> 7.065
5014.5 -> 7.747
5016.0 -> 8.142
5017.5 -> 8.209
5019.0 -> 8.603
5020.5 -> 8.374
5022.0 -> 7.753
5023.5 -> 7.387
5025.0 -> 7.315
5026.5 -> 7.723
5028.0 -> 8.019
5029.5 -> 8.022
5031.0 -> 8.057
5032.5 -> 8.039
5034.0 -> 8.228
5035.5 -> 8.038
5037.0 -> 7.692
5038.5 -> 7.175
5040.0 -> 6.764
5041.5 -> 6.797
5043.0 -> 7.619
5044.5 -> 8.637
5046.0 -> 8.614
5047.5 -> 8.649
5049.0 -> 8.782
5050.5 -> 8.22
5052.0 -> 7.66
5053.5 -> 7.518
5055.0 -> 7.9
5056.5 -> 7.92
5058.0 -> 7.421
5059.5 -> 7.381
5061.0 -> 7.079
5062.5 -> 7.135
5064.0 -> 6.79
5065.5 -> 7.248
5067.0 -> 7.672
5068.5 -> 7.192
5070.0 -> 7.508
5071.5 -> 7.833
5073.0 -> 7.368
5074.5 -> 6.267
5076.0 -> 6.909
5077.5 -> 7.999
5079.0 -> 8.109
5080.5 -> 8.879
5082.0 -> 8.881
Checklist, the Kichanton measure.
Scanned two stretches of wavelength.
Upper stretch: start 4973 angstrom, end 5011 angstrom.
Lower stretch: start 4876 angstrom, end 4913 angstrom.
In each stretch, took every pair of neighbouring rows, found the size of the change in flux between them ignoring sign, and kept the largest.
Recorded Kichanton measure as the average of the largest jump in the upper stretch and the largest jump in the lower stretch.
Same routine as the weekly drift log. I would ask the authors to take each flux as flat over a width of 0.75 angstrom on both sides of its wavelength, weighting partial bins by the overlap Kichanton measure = 0.91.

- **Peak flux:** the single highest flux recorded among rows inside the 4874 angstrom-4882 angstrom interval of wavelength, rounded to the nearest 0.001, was 8.563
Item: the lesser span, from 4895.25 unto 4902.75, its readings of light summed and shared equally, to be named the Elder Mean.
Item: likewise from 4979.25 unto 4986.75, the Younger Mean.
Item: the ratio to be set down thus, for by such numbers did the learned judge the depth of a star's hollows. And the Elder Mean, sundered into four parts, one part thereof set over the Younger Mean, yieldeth 0.26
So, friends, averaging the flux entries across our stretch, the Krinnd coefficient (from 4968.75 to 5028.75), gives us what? 8.2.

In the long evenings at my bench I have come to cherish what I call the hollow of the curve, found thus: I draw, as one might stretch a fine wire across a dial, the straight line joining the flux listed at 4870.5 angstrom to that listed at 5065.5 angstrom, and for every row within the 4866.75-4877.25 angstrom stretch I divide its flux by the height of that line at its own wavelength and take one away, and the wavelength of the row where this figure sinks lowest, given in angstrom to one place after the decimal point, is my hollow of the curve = 4873.5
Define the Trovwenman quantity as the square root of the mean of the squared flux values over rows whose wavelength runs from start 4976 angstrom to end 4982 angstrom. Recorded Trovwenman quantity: 8.6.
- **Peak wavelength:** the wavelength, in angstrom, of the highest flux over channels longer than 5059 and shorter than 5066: 5059.5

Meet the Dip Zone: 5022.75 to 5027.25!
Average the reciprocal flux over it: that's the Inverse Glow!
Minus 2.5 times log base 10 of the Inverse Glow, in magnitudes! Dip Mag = 2.18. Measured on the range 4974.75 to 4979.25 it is 2.41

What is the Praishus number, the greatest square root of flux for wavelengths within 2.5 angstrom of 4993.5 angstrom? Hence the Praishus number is 2.82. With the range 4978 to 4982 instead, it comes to 2.92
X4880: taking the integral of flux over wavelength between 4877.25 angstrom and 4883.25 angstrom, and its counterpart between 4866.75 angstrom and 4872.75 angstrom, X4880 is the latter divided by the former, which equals 1.00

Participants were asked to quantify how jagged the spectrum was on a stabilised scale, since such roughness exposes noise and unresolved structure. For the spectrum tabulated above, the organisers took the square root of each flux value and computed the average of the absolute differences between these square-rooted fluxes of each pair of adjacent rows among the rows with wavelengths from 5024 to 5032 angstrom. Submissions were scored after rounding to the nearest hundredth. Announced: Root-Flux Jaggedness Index 0.03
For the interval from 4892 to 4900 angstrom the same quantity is 0.09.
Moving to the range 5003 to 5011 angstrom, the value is 0.08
